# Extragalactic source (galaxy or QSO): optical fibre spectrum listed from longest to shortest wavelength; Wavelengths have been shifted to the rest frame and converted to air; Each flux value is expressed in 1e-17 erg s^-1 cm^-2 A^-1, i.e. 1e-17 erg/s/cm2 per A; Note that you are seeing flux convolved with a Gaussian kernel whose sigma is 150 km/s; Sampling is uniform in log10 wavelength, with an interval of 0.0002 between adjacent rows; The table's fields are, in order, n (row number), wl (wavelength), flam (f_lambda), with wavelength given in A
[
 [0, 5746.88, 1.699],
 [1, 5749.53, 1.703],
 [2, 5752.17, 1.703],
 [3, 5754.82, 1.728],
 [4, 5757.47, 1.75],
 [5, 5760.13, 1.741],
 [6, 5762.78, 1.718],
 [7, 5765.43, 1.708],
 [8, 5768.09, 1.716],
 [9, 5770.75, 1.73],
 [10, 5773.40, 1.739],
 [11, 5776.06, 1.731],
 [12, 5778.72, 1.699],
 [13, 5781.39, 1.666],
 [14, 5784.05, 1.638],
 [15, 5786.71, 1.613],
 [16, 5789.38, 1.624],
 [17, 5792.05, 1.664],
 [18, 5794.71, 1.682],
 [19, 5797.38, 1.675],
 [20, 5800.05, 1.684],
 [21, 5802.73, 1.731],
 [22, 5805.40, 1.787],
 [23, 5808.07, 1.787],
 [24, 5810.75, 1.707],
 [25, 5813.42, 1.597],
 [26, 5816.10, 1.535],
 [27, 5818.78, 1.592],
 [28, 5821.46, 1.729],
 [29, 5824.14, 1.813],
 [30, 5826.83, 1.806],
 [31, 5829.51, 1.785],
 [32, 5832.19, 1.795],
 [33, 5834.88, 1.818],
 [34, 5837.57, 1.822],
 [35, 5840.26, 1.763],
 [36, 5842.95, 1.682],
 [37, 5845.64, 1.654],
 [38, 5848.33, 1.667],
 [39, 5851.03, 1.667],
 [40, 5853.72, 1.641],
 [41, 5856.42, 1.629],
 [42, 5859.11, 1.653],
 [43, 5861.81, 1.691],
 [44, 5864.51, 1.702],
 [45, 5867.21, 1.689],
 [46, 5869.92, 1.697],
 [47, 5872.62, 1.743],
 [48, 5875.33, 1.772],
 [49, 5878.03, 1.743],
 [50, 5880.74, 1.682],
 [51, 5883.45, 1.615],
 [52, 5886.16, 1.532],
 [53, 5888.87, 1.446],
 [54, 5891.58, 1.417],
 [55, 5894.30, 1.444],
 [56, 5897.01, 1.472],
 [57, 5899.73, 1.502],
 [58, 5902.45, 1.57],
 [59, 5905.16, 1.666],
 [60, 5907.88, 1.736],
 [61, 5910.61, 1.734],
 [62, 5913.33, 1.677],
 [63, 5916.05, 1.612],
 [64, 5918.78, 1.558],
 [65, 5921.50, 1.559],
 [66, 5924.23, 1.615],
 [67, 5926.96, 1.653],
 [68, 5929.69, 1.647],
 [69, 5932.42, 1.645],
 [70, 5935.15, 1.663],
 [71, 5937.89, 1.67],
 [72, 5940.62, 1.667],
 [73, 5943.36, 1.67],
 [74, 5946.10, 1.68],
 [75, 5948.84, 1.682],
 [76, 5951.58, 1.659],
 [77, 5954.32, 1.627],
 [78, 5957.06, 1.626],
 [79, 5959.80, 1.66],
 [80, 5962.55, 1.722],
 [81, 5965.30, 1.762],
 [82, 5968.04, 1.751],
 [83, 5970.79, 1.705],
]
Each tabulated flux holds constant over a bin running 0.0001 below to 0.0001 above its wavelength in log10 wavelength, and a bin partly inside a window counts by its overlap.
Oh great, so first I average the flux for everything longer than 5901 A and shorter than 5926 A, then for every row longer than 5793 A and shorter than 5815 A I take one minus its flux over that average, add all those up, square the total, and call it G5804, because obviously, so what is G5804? 0.12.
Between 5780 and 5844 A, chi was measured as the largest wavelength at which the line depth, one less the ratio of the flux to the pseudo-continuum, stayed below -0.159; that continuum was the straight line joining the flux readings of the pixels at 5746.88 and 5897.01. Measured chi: 5837.57 A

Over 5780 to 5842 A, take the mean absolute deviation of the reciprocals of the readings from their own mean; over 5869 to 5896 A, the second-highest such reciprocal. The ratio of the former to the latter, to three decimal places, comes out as 0.036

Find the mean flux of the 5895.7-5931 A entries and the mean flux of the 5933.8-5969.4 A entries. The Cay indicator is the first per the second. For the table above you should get 0.96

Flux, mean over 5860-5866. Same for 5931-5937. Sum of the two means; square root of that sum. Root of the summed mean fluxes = 1.83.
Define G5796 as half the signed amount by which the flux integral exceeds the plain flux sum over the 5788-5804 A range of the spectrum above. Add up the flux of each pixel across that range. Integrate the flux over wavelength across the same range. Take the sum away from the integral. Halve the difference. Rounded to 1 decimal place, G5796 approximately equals 8.4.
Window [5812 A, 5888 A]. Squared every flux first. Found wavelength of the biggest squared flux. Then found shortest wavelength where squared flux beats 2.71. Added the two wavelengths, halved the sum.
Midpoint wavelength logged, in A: 5829.5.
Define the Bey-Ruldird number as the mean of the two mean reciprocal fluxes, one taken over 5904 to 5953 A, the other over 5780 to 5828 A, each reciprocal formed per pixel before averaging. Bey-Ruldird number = 0.600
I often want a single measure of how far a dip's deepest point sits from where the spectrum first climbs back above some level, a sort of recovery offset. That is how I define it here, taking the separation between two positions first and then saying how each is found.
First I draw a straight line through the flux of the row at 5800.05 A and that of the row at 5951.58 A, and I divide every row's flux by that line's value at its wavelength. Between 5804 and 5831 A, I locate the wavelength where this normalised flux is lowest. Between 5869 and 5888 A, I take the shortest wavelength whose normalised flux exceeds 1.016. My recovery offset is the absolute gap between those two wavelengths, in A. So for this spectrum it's 56.5 A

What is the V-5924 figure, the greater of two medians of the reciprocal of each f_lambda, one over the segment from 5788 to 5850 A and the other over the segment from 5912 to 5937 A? 0.608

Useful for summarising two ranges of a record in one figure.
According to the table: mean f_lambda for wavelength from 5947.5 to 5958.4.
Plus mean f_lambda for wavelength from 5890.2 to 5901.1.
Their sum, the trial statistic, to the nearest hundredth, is 3.11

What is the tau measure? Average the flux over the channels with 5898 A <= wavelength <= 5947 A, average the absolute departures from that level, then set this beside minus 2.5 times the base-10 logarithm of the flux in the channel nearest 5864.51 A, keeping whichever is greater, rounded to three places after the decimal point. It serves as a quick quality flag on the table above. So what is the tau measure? 0.047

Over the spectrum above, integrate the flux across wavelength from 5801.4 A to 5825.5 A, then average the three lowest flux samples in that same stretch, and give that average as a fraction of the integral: 0.0385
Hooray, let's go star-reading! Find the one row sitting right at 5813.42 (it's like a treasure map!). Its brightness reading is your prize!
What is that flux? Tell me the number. 1.597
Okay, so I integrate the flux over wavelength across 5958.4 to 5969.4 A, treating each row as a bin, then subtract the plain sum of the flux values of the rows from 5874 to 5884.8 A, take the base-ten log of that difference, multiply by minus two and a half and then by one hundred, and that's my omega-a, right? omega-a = -271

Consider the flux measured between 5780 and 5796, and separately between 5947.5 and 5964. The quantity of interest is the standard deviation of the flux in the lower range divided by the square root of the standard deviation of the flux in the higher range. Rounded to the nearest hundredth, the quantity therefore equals 0.14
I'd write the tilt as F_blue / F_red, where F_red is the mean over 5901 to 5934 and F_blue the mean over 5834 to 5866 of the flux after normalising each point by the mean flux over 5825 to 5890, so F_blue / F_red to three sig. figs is 1.04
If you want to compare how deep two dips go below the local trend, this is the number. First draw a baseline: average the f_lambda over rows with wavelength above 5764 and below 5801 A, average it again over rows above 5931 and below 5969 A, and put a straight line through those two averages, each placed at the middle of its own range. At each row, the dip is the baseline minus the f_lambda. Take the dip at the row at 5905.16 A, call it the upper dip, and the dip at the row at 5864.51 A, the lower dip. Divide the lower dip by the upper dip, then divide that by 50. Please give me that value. -0.03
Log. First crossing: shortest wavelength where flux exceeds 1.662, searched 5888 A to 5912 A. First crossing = 5905.16 A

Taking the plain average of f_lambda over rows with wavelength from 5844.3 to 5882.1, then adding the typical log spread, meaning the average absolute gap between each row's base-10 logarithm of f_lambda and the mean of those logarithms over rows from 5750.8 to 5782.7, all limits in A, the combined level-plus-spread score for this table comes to 1.692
